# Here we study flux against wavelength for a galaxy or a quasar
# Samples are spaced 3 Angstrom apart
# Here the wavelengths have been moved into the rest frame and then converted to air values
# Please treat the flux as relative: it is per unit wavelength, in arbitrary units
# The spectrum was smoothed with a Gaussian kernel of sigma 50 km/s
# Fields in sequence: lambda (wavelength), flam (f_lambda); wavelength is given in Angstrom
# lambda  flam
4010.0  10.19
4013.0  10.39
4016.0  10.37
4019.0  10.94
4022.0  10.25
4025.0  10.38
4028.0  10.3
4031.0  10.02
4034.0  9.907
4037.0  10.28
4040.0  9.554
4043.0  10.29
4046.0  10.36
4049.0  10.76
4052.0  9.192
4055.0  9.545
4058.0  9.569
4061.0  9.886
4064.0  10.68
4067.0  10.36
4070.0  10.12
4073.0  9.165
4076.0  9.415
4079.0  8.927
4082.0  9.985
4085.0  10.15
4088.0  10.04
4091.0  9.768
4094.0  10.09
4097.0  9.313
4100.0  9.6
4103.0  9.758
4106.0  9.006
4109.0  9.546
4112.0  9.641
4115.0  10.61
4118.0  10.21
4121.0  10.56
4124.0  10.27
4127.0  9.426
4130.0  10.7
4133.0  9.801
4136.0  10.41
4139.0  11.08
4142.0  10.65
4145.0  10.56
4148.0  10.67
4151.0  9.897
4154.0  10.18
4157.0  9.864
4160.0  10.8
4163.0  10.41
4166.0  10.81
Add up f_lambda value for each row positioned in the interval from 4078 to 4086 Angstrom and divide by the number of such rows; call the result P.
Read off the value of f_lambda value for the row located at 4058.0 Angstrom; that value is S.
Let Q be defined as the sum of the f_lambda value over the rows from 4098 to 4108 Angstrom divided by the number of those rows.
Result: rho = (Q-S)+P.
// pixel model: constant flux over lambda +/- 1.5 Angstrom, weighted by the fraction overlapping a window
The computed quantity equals 9.6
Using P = 9.7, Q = 9.45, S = 9.569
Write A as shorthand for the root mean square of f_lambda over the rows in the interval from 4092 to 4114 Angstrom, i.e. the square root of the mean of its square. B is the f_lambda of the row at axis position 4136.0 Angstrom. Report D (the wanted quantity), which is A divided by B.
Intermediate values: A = 9.6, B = 10.41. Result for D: 0.92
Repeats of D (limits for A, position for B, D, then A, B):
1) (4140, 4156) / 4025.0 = 1.00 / 10.4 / 10.38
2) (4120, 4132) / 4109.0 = 1.07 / 10.3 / 9.546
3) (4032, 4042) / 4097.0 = 1.06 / 9.9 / 9.313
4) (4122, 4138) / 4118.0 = 0.99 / 10.1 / 10.21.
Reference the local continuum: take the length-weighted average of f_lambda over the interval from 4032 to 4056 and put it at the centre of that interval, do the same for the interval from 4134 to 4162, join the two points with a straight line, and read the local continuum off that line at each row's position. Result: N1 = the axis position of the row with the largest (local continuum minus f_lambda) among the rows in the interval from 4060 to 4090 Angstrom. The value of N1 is 4079.0 Angstrom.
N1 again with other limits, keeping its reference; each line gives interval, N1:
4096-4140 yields 4106.0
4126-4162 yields 4127.0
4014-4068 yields 4052.0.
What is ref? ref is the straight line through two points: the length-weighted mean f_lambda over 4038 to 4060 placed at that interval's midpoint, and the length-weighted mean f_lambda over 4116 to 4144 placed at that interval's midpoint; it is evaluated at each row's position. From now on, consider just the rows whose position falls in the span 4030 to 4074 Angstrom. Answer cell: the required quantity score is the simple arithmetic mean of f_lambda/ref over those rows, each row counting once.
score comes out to 1.01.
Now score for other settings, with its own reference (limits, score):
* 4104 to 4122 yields 0.97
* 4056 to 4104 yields 0.97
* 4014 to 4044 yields 1.04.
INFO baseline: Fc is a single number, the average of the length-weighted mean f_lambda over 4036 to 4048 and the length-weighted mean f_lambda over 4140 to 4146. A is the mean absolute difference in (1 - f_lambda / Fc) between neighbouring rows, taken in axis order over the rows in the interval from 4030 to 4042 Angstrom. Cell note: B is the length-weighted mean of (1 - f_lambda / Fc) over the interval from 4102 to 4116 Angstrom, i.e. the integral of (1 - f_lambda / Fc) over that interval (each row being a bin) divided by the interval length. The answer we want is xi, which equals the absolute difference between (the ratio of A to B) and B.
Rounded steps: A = 0.039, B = 0.069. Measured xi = 0.5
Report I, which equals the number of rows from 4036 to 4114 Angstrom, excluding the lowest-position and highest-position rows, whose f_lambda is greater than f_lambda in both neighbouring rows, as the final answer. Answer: 6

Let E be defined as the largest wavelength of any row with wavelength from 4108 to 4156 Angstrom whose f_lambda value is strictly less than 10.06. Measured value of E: 4151.0 Angstrom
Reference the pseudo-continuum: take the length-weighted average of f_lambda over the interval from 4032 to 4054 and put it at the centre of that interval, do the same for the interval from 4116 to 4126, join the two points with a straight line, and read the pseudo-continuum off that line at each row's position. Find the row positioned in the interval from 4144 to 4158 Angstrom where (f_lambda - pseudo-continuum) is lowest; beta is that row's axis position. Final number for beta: 4157.0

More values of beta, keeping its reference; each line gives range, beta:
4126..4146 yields 4127.0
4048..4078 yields 4073.0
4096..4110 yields 4106.0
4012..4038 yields 4034.0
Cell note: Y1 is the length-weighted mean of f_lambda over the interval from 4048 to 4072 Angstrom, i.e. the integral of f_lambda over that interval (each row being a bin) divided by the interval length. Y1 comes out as 10.0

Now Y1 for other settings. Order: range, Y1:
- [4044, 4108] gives 9.8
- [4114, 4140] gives 10.3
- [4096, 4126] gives 9.9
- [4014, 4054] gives 10.2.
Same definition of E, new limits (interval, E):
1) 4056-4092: 4091.0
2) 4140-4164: 4157.0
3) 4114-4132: 4127.0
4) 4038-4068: 4061.0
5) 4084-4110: 4109.0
